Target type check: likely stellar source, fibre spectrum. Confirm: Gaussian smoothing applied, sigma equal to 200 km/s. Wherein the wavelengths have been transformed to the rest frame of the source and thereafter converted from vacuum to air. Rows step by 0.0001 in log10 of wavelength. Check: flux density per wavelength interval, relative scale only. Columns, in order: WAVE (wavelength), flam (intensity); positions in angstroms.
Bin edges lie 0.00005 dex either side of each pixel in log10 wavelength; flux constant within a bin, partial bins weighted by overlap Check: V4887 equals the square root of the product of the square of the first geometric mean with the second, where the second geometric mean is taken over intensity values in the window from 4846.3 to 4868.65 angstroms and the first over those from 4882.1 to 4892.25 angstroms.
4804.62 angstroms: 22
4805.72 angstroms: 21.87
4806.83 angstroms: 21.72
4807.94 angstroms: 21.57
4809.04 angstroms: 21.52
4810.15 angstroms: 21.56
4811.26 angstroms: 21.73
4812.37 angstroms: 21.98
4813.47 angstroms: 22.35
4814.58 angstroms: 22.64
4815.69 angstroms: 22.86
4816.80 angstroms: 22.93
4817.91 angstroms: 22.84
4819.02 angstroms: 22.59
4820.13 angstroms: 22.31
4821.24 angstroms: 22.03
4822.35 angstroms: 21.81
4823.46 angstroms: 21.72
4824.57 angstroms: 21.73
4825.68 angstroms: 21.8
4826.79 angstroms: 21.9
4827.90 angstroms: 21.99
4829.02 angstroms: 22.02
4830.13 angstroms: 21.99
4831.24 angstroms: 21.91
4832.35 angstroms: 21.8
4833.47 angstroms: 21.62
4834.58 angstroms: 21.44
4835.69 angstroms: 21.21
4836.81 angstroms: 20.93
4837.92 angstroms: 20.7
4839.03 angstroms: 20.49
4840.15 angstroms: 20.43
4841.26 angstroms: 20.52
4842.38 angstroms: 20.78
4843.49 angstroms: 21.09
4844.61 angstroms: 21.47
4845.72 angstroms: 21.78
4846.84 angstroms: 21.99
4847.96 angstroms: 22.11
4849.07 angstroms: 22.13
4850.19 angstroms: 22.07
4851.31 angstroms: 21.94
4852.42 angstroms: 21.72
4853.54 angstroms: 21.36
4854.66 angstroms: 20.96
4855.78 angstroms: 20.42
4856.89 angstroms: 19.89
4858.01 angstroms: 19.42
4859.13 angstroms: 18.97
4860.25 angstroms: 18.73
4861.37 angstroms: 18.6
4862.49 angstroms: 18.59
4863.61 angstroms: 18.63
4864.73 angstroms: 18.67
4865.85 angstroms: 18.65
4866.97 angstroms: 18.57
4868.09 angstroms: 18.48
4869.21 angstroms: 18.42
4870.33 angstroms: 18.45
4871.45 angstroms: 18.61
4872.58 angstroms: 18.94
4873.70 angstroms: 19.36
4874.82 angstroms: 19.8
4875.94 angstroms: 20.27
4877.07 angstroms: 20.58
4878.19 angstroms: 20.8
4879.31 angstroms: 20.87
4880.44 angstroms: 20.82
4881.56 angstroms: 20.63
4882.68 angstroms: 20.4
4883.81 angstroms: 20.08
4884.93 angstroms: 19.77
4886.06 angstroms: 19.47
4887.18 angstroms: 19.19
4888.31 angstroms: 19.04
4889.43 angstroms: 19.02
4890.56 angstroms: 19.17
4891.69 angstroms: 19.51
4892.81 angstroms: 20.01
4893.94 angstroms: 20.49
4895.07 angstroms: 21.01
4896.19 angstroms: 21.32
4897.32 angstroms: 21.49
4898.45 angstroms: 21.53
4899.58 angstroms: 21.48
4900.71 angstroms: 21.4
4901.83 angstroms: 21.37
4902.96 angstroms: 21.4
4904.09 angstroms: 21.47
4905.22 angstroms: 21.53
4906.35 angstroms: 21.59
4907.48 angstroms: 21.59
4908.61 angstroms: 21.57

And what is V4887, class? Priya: 87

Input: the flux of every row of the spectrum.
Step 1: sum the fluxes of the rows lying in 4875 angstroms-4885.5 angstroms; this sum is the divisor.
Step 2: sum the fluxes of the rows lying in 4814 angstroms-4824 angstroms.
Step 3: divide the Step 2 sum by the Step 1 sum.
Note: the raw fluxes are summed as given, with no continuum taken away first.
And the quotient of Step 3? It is 1.10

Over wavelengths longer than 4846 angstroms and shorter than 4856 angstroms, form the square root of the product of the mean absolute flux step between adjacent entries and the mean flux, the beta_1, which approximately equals 2.24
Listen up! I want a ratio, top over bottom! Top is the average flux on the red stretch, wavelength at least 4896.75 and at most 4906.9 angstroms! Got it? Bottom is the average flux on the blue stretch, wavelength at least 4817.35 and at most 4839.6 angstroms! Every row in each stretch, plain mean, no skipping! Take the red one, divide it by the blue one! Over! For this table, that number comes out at 0.99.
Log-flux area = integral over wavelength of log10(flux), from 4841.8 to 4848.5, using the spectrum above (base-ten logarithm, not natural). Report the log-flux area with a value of 9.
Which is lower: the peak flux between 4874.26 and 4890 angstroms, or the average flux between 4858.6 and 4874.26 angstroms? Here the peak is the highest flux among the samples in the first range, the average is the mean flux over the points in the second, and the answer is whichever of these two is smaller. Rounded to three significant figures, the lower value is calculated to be 18.7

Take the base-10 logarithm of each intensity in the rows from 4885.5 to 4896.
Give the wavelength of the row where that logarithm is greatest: 4895.07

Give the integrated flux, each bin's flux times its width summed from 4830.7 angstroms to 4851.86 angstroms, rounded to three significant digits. 453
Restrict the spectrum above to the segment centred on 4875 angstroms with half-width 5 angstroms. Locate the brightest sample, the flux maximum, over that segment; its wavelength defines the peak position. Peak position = 4879.31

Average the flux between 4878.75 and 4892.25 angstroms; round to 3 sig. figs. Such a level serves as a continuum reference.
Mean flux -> 19.8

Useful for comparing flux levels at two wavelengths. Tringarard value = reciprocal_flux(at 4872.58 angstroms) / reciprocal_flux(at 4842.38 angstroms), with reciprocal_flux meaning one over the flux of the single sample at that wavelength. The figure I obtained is 1.10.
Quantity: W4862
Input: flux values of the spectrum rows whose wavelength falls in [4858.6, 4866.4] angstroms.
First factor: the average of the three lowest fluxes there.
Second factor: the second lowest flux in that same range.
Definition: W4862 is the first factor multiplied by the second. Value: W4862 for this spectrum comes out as 346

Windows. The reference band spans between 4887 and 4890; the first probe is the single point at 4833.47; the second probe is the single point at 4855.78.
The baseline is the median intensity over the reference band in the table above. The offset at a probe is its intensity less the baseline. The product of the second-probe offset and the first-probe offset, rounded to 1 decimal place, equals 3.6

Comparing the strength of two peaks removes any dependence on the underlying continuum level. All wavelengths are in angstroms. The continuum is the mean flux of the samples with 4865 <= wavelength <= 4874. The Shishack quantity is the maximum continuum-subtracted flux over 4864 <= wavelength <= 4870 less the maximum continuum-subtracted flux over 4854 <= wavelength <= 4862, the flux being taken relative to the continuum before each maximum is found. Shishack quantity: -2.3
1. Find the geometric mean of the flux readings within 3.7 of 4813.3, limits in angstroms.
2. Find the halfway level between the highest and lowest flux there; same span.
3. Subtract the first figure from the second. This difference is -0.04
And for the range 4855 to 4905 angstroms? 0.14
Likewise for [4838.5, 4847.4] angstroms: 0.15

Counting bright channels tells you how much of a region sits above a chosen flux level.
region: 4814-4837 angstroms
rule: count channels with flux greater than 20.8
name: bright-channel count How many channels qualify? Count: 21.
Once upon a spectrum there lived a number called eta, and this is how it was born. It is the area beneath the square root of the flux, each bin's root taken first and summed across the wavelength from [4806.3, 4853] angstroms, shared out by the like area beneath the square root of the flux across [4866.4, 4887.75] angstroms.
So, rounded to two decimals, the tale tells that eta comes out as 2.30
